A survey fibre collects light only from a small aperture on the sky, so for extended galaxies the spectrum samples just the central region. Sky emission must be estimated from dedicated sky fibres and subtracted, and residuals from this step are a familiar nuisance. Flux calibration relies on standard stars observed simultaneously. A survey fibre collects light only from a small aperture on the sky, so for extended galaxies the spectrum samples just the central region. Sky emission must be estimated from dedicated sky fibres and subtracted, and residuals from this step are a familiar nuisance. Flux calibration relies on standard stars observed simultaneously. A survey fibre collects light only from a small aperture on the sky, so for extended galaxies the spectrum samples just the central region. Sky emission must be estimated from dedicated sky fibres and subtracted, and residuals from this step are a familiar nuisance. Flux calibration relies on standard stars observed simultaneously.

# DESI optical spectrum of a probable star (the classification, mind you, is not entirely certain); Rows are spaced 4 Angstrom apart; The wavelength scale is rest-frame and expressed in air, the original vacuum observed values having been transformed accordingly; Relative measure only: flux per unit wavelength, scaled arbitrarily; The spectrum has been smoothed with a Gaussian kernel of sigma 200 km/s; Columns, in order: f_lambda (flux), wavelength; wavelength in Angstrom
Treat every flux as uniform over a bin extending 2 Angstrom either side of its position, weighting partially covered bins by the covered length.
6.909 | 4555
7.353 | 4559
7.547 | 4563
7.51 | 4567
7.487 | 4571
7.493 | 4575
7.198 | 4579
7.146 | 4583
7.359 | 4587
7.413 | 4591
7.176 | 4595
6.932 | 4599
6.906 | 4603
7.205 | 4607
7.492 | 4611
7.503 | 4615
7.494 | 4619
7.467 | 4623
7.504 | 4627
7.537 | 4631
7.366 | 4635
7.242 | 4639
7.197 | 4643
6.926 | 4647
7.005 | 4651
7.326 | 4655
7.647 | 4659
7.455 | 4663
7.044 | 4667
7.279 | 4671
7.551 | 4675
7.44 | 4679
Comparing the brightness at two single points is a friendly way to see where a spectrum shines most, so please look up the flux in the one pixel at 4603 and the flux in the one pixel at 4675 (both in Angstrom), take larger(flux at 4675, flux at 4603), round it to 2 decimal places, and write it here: 7.55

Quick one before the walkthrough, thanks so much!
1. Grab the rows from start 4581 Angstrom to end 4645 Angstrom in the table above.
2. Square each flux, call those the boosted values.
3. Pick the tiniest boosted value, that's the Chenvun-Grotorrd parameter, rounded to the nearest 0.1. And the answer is 47.7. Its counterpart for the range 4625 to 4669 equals 48.0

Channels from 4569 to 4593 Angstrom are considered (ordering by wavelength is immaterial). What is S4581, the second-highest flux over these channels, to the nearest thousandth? 7.487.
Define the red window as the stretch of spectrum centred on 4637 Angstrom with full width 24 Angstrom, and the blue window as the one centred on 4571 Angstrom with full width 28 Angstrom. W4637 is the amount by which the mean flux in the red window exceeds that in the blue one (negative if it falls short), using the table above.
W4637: -0.10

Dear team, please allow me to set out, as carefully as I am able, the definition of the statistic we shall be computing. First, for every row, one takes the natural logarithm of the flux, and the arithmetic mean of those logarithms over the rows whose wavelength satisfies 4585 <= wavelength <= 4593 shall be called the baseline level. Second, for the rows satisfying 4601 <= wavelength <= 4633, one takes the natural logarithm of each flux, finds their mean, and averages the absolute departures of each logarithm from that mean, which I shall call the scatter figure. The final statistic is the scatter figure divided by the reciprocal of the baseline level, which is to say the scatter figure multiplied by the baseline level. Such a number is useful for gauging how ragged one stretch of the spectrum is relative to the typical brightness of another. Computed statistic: 0.046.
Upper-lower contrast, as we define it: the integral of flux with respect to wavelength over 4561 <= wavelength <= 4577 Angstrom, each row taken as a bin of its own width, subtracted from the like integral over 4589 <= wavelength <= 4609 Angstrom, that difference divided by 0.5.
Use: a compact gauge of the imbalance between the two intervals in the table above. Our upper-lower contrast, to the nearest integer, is 45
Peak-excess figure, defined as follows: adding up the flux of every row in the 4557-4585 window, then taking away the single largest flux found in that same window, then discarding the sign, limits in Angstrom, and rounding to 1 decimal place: 44.2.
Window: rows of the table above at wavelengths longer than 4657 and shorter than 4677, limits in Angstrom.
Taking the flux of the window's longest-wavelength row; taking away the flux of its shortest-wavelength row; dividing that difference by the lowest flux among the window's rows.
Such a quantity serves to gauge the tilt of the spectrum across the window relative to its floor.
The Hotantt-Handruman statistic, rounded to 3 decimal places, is -0.014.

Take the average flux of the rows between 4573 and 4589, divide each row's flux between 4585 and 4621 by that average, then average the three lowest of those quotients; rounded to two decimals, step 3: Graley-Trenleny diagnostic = 0.96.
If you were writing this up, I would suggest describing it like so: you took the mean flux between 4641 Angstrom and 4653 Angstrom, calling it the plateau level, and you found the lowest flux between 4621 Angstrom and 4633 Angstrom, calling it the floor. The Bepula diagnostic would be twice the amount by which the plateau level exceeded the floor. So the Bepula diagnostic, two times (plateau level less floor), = -0.8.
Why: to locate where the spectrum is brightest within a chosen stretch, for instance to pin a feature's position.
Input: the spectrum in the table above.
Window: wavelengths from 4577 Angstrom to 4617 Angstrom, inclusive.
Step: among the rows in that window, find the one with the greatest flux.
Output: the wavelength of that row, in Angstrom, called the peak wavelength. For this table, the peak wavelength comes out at 4615 Angstrom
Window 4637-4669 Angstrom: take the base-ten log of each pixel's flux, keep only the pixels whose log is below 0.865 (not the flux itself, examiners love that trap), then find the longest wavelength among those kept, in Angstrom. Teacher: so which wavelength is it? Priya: 4667 Angstrom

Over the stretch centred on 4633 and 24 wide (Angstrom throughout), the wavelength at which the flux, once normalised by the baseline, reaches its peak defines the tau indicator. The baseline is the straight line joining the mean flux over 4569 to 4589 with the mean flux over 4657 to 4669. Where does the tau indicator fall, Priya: 4631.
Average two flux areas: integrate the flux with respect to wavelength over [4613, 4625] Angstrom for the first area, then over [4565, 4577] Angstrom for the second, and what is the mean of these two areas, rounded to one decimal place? 89.9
